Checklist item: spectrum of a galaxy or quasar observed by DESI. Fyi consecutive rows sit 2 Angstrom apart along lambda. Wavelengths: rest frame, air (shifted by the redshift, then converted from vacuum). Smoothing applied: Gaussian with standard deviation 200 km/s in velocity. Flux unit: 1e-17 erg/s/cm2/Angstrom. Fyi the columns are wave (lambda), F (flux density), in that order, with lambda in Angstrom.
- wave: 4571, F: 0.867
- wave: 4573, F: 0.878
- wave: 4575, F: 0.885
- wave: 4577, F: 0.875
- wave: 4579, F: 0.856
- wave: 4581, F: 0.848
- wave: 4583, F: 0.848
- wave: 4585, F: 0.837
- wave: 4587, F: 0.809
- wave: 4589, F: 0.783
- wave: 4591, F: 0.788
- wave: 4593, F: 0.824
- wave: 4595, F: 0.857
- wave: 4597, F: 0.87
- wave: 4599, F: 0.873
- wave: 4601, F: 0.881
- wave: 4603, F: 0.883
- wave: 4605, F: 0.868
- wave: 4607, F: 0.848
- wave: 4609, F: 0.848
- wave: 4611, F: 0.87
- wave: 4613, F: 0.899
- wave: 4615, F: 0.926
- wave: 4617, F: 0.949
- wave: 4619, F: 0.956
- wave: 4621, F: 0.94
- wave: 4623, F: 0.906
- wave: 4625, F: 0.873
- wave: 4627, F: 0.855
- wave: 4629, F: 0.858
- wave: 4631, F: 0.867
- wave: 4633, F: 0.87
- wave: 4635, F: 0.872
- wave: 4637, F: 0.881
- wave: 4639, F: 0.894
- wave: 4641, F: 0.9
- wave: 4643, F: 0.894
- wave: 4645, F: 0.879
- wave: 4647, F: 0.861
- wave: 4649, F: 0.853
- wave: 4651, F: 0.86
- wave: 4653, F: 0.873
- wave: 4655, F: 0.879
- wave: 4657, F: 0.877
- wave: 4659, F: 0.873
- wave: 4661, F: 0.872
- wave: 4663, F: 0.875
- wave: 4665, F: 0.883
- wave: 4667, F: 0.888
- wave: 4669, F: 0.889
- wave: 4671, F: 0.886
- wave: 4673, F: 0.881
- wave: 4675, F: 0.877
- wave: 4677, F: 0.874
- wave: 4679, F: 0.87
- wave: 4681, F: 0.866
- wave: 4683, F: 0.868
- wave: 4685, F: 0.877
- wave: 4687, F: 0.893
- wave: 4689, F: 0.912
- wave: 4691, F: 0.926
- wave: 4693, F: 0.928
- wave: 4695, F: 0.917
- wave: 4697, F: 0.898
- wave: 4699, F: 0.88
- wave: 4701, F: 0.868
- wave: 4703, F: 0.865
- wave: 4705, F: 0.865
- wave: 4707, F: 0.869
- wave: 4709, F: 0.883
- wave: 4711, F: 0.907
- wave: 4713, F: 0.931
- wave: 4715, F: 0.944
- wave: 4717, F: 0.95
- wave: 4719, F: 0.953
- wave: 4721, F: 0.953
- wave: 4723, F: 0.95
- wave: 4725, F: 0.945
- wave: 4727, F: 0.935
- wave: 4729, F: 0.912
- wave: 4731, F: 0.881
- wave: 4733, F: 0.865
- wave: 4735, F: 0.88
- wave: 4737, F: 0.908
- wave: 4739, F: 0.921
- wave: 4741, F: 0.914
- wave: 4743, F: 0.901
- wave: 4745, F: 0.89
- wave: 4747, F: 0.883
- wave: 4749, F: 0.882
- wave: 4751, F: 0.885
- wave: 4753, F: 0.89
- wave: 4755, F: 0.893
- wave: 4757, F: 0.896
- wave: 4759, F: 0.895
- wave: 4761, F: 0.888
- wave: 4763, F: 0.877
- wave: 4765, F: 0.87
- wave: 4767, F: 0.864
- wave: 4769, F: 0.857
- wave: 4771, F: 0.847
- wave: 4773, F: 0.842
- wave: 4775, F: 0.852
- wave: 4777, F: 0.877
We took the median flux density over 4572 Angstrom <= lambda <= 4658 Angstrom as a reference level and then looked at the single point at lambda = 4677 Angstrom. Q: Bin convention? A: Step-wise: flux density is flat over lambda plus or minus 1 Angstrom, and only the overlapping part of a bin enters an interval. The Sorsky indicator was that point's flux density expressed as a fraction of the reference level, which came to 1.00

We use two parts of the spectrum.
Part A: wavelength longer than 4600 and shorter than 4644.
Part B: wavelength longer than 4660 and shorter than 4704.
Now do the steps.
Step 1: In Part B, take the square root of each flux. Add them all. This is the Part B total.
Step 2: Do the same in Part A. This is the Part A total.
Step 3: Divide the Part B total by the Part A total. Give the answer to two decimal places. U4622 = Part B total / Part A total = 1.00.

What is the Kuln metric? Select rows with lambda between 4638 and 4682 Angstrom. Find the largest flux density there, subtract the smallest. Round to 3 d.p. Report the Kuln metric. 0.047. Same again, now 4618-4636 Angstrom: 0.101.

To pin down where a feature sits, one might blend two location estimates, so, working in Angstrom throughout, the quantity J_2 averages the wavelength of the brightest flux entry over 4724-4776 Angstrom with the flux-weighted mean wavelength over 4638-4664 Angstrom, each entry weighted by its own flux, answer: 4688.0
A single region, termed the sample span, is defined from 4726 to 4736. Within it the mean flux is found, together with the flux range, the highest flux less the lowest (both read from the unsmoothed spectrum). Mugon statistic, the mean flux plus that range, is 0.965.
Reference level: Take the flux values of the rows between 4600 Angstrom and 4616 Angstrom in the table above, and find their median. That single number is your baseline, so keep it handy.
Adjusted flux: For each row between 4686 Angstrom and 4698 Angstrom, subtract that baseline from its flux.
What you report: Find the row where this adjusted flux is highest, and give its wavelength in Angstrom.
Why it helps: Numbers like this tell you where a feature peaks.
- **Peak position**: 4693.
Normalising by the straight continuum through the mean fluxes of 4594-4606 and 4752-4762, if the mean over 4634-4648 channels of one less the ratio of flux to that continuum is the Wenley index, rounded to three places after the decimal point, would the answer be -0.006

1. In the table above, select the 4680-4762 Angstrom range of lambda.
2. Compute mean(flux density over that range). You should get 0.902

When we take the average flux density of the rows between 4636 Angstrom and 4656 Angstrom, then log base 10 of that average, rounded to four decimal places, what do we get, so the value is -0.0568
